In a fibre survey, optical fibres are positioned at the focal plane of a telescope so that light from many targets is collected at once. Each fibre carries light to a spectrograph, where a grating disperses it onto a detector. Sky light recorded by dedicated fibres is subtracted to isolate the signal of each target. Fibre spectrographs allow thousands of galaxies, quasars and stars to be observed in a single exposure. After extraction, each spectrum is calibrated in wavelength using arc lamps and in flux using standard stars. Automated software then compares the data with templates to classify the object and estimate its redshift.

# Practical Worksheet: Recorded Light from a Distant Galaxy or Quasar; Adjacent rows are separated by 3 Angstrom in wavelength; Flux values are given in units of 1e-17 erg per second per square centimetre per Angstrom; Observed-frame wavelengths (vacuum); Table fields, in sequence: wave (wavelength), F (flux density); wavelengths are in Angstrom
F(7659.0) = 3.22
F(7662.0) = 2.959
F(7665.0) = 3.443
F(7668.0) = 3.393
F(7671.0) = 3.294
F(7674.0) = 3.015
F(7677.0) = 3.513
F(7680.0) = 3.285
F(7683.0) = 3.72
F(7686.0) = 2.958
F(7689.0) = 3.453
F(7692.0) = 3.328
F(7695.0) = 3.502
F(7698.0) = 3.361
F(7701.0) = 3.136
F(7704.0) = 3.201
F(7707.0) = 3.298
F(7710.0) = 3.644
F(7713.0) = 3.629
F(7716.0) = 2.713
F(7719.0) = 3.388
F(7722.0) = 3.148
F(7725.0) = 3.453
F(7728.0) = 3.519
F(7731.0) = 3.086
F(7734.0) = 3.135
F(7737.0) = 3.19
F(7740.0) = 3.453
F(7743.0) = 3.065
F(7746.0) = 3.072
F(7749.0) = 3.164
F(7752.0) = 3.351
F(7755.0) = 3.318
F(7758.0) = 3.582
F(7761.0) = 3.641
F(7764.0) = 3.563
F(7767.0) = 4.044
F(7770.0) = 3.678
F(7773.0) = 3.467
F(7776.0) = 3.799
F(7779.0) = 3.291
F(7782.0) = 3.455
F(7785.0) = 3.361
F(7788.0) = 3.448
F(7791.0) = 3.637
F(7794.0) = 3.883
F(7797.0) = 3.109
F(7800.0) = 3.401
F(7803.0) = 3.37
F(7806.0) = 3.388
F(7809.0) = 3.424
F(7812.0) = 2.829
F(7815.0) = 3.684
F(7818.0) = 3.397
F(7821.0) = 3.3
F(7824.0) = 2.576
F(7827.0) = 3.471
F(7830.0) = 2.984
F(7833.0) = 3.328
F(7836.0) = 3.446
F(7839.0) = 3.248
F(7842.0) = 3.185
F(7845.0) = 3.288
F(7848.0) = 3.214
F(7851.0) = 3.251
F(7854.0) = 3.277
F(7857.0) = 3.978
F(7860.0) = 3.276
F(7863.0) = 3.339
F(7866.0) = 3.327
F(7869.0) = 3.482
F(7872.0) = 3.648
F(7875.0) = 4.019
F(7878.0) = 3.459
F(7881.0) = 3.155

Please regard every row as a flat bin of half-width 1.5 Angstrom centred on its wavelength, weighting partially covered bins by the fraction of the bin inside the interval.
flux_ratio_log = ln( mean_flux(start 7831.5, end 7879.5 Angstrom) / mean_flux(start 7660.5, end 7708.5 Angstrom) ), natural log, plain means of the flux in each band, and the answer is 0.035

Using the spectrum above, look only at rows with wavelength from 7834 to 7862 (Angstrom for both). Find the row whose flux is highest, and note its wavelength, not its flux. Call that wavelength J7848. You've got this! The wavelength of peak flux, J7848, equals 7857.0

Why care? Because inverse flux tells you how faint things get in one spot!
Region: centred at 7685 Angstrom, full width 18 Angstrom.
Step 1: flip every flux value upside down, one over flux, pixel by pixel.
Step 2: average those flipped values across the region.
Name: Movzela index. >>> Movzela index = 0.298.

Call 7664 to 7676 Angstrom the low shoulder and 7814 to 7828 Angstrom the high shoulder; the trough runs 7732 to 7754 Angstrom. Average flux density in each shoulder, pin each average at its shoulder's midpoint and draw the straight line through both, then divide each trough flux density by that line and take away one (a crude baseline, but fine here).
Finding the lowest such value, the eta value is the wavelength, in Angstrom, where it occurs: 7743.0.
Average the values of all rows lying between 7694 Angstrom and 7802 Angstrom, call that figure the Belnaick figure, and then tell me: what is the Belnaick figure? 3.39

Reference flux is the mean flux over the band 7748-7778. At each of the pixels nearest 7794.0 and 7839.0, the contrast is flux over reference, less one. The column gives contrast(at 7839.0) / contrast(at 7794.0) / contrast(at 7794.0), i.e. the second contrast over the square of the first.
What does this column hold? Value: -11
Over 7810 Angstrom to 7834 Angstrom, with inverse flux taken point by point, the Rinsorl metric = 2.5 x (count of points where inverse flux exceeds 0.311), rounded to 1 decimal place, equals 7.5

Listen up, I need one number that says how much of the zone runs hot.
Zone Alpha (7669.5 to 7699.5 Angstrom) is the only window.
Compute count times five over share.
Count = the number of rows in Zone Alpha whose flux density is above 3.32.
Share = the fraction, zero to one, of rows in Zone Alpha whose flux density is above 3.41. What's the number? 75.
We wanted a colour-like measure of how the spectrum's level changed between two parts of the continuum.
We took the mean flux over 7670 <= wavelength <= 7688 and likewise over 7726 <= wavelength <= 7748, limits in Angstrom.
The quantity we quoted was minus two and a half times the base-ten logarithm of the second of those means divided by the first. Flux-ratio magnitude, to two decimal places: 0.03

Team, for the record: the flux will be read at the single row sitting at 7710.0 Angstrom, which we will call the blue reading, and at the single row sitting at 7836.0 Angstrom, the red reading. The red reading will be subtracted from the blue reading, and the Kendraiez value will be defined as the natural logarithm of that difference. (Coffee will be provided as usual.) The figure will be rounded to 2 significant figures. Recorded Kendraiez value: -1.6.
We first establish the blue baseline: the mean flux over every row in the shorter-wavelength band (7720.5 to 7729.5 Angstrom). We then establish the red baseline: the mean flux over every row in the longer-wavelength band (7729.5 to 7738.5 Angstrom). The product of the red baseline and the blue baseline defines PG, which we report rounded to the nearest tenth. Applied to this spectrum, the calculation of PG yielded 10.6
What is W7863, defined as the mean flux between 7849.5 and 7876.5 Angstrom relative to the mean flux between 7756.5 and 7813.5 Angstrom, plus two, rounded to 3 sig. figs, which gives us 3.01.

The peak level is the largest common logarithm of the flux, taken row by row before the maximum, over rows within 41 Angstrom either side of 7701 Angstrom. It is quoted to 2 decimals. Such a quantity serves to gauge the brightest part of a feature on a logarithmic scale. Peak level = 0.57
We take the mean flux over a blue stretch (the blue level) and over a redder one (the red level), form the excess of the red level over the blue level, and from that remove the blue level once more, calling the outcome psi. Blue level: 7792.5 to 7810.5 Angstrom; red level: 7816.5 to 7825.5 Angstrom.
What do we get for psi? -3.77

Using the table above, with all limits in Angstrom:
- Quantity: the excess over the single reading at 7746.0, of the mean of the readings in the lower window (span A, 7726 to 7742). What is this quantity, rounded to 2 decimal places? 0.20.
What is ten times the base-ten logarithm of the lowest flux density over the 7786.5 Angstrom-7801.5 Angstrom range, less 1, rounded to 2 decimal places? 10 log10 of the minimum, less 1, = 3.93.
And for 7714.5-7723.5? 3.33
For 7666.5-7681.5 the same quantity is 3.79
